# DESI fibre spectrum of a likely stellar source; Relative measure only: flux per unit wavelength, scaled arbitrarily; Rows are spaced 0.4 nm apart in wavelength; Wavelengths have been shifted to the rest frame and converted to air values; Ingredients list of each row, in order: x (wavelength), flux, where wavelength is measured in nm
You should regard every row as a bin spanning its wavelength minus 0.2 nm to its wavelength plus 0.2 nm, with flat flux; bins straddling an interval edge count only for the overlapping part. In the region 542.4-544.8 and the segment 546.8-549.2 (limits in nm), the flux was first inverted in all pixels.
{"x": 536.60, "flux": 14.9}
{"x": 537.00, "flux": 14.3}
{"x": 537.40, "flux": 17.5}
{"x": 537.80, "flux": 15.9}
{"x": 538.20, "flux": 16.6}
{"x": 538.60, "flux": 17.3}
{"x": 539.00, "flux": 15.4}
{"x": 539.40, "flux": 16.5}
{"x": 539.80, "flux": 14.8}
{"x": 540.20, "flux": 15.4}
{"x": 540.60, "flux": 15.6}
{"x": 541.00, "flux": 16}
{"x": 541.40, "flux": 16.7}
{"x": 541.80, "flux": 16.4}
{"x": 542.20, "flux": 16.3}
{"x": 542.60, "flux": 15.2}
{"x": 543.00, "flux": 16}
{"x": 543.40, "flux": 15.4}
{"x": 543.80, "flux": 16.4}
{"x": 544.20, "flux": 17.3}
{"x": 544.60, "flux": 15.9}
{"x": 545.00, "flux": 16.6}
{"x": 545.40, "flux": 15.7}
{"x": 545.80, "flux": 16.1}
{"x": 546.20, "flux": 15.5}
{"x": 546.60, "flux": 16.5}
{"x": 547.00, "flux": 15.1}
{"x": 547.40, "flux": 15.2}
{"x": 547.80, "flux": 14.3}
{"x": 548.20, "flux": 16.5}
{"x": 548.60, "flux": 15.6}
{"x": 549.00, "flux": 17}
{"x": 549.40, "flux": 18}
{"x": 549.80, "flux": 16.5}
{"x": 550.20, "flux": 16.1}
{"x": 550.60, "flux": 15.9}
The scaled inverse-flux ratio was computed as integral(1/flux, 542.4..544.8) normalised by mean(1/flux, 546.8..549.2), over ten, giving 0.233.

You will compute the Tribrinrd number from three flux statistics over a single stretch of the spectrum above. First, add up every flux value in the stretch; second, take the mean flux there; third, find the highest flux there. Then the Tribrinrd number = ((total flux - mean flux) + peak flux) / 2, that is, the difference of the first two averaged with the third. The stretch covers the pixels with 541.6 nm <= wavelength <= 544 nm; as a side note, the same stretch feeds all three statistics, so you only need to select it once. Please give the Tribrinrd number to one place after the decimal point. 48.1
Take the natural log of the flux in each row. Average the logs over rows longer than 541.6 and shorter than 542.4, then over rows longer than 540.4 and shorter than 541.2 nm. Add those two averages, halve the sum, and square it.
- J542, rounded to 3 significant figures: 7.71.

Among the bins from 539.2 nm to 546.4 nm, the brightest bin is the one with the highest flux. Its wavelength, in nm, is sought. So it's 544.20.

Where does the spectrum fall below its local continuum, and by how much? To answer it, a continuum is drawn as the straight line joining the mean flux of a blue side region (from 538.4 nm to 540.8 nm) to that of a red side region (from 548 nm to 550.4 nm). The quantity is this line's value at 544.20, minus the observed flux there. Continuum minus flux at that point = -1.1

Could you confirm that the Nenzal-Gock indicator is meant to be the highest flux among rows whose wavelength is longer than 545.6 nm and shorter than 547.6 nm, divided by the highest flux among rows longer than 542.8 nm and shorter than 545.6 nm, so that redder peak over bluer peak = 0.95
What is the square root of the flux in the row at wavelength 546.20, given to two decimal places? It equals 3.94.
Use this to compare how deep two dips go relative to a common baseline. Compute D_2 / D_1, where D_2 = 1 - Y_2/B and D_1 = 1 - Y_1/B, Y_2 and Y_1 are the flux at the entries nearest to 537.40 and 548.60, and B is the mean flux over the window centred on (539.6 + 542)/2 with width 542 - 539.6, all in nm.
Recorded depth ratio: -8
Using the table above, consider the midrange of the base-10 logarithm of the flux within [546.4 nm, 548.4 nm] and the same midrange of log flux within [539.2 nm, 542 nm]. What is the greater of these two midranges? 1.196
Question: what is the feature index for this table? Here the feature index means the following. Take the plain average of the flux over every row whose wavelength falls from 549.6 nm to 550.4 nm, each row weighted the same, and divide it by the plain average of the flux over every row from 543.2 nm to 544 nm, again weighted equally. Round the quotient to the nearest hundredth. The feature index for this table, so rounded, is 1.03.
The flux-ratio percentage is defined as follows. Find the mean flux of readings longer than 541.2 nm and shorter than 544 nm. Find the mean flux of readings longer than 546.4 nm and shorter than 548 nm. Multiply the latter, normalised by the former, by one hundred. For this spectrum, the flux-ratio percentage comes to 95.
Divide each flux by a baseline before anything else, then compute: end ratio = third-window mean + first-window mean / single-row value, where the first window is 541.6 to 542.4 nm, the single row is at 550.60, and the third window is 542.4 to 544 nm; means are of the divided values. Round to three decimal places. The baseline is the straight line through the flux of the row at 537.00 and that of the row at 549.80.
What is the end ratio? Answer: 2.154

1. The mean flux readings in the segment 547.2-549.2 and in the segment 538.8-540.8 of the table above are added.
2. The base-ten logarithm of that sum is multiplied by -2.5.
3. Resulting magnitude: -3.74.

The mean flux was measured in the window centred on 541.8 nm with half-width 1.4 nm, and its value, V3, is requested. 16.03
